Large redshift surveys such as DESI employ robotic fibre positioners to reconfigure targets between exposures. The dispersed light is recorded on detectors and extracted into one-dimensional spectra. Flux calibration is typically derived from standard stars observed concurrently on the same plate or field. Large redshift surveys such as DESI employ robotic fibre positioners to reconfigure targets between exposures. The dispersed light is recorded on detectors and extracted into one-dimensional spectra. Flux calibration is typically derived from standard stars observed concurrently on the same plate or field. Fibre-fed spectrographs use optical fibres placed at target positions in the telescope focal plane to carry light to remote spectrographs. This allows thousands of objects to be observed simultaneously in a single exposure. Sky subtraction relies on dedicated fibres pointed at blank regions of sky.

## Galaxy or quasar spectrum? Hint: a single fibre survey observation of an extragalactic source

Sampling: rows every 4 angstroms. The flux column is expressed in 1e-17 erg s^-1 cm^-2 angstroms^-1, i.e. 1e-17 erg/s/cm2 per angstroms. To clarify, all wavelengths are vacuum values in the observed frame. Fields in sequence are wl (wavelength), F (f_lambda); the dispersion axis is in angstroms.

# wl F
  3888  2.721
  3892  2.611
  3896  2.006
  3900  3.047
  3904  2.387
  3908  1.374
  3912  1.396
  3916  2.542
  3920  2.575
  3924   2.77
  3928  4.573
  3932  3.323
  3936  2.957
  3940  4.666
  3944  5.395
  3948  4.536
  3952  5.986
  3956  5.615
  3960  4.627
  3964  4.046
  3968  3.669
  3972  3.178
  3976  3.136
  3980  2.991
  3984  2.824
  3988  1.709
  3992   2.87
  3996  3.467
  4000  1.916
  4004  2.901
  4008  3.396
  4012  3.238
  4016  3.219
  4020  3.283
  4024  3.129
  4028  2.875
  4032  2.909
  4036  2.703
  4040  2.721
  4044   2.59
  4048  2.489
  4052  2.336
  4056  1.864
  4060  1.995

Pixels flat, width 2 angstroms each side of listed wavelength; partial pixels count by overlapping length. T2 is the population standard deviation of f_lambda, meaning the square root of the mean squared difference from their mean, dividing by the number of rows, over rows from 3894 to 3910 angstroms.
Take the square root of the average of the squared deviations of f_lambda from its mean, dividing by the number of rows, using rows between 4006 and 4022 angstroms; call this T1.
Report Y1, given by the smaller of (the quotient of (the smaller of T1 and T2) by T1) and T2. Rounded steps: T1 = 0.07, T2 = 0.61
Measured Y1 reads 0.61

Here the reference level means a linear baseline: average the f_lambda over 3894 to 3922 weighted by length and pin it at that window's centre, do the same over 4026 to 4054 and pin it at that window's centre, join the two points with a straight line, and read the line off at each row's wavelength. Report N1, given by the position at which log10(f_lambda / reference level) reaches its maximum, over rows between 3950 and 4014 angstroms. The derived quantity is 3952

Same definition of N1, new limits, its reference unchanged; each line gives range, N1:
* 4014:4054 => 4020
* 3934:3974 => 3952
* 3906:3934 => 3928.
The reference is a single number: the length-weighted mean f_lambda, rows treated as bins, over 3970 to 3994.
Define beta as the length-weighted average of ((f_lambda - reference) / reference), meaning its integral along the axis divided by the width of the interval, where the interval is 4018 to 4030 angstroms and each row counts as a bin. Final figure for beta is 0.1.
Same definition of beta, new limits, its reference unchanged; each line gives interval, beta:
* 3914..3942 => 0.2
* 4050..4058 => -0.2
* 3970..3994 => 0.0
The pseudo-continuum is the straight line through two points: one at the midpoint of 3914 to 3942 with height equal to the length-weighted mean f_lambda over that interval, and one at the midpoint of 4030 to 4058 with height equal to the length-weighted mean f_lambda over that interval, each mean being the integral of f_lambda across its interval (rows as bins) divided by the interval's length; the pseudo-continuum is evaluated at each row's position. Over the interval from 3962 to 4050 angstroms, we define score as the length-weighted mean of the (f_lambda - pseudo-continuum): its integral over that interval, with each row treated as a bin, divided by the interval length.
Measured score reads 0.2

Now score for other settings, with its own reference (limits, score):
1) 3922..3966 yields 1.2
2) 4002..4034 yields 0.4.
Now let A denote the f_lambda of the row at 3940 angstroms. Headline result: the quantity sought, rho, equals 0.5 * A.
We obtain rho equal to 2.33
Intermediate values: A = 4.666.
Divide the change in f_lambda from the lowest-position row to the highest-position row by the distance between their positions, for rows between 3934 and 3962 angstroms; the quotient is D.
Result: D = 0.07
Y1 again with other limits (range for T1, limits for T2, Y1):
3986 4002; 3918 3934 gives 0.78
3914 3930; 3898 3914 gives 0.71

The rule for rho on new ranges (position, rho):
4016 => 1.61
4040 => 1.36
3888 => 1.36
